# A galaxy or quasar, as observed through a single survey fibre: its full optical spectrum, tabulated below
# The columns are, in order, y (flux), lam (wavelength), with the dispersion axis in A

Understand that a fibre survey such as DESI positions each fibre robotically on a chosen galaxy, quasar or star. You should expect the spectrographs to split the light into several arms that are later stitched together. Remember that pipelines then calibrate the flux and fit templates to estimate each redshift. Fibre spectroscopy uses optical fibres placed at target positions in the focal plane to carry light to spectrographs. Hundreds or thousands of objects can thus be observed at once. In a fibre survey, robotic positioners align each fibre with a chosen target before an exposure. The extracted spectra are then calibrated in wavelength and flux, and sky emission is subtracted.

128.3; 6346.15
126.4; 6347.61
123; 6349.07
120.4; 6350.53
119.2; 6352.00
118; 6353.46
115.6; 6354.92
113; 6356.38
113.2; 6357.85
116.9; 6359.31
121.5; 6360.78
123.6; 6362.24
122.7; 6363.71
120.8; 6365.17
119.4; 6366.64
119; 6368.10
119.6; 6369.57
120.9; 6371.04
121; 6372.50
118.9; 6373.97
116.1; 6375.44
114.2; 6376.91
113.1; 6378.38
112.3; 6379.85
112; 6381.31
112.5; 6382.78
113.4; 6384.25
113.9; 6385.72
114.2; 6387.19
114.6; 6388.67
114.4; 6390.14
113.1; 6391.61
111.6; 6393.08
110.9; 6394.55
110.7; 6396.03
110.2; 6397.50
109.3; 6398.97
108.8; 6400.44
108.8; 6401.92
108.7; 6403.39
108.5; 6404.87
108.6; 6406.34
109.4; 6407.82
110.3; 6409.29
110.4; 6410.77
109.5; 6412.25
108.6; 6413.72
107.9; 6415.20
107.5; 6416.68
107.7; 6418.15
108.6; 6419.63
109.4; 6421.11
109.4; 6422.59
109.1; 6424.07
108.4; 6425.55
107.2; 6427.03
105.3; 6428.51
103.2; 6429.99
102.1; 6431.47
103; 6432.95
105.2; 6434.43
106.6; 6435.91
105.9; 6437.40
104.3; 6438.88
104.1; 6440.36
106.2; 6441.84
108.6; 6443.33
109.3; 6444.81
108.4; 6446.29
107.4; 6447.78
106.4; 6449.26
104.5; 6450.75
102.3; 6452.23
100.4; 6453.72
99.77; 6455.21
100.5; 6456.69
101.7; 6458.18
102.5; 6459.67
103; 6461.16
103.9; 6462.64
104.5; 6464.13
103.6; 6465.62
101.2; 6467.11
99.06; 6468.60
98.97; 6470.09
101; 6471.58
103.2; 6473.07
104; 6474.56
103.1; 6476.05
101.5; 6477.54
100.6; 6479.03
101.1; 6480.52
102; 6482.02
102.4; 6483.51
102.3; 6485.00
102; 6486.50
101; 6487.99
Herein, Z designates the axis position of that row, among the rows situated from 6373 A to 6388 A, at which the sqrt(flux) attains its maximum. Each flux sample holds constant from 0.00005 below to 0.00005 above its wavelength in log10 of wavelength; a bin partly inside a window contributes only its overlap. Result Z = 6373.97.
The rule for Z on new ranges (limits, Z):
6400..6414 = 6410.77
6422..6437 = 6422.59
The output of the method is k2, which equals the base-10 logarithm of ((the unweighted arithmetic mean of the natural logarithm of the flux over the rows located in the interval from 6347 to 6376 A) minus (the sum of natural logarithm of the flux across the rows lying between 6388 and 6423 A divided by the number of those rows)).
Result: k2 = -1.1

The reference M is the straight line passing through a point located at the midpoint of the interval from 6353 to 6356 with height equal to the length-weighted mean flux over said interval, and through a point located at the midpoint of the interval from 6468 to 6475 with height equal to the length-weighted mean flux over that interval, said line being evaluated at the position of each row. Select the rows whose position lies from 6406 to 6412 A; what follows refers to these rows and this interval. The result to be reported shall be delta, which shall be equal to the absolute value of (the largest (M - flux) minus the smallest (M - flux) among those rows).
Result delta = 2.4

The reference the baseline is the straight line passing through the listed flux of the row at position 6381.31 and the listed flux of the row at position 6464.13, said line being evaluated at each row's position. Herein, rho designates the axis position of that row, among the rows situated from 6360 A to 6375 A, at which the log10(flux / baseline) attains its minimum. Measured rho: 6368.10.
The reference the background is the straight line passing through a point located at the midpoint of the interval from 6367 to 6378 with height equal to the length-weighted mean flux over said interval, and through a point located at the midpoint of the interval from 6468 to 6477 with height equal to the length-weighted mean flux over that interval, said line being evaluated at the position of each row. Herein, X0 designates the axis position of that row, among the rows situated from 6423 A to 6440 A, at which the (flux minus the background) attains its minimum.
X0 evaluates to 6431.47 A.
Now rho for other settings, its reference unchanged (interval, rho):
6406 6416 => 6406.34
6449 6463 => 6455.21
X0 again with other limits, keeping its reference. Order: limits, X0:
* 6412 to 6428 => 6416.68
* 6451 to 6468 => 6455.21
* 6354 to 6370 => 6356.38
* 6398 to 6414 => 6400.44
